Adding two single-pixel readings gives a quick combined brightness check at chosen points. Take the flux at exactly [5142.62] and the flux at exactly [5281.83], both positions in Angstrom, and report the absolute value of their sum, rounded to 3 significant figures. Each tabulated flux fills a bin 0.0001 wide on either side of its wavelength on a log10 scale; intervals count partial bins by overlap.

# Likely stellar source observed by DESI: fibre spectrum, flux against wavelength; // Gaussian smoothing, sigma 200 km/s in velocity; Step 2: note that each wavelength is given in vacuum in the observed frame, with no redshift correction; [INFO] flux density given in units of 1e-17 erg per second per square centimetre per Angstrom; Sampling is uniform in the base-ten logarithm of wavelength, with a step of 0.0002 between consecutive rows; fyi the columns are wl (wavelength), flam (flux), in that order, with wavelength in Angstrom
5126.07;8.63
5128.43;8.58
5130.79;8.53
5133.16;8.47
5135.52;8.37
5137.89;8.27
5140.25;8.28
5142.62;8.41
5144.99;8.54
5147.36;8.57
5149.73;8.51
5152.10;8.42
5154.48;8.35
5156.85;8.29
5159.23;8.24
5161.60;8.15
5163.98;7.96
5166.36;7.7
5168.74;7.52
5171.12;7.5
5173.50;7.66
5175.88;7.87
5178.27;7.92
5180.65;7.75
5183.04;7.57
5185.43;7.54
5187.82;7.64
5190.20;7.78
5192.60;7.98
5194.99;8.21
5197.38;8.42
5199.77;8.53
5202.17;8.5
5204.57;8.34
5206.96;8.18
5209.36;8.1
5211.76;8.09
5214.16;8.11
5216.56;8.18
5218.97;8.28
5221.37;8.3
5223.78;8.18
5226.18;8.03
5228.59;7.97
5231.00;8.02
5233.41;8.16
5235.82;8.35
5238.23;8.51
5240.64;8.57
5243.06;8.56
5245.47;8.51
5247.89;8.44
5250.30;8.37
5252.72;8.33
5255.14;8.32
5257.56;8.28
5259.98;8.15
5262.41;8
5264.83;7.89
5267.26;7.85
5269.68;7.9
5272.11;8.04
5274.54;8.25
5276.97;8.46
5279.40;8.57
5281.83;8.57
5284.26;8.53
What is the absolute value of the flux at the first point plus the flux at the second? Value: 17.0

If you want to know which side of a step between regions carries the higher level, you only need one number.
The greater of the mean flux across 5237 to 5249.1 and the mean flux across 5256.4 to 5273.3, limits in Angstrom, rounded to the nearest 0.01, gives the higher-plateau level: 8.52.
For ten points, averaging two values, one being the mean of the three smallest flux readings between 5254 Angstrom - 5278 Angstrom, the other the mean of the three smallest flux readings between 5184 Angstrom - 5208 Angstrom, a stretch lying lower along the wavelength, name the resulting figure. 7.77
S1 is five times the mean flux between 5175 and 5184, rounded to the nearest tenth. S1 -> 38.9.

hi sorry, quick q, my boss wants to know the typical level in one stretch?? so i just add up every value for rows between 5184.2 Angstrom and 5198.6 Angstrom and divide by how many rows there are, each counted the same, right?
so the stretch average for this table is 7.9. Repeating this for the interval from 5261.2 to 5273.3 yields 7.9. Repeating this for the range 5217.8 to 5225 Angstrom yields 8.3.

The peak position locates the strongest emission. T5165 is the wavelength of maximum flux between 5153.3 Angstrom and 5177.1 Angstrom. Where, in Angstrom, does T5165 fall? 5154.48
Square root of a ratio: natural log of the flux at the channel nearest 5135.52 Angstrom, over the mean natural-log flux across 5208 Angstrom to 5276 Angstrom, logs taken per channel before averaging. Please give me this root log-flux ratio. 1.00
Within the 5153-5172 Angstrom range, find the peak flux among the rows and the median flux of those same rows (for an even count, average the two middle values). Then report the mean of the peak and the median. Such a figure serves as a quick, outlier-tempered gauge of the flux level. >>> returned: 8.20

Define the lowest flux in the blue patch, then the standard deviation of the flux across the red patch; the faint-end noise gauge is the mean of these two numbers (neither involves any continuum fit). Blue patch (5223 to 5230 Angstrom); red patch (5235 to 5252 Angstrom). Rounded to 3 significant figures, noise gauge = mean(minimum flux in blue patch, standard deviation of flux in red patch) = 4.03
